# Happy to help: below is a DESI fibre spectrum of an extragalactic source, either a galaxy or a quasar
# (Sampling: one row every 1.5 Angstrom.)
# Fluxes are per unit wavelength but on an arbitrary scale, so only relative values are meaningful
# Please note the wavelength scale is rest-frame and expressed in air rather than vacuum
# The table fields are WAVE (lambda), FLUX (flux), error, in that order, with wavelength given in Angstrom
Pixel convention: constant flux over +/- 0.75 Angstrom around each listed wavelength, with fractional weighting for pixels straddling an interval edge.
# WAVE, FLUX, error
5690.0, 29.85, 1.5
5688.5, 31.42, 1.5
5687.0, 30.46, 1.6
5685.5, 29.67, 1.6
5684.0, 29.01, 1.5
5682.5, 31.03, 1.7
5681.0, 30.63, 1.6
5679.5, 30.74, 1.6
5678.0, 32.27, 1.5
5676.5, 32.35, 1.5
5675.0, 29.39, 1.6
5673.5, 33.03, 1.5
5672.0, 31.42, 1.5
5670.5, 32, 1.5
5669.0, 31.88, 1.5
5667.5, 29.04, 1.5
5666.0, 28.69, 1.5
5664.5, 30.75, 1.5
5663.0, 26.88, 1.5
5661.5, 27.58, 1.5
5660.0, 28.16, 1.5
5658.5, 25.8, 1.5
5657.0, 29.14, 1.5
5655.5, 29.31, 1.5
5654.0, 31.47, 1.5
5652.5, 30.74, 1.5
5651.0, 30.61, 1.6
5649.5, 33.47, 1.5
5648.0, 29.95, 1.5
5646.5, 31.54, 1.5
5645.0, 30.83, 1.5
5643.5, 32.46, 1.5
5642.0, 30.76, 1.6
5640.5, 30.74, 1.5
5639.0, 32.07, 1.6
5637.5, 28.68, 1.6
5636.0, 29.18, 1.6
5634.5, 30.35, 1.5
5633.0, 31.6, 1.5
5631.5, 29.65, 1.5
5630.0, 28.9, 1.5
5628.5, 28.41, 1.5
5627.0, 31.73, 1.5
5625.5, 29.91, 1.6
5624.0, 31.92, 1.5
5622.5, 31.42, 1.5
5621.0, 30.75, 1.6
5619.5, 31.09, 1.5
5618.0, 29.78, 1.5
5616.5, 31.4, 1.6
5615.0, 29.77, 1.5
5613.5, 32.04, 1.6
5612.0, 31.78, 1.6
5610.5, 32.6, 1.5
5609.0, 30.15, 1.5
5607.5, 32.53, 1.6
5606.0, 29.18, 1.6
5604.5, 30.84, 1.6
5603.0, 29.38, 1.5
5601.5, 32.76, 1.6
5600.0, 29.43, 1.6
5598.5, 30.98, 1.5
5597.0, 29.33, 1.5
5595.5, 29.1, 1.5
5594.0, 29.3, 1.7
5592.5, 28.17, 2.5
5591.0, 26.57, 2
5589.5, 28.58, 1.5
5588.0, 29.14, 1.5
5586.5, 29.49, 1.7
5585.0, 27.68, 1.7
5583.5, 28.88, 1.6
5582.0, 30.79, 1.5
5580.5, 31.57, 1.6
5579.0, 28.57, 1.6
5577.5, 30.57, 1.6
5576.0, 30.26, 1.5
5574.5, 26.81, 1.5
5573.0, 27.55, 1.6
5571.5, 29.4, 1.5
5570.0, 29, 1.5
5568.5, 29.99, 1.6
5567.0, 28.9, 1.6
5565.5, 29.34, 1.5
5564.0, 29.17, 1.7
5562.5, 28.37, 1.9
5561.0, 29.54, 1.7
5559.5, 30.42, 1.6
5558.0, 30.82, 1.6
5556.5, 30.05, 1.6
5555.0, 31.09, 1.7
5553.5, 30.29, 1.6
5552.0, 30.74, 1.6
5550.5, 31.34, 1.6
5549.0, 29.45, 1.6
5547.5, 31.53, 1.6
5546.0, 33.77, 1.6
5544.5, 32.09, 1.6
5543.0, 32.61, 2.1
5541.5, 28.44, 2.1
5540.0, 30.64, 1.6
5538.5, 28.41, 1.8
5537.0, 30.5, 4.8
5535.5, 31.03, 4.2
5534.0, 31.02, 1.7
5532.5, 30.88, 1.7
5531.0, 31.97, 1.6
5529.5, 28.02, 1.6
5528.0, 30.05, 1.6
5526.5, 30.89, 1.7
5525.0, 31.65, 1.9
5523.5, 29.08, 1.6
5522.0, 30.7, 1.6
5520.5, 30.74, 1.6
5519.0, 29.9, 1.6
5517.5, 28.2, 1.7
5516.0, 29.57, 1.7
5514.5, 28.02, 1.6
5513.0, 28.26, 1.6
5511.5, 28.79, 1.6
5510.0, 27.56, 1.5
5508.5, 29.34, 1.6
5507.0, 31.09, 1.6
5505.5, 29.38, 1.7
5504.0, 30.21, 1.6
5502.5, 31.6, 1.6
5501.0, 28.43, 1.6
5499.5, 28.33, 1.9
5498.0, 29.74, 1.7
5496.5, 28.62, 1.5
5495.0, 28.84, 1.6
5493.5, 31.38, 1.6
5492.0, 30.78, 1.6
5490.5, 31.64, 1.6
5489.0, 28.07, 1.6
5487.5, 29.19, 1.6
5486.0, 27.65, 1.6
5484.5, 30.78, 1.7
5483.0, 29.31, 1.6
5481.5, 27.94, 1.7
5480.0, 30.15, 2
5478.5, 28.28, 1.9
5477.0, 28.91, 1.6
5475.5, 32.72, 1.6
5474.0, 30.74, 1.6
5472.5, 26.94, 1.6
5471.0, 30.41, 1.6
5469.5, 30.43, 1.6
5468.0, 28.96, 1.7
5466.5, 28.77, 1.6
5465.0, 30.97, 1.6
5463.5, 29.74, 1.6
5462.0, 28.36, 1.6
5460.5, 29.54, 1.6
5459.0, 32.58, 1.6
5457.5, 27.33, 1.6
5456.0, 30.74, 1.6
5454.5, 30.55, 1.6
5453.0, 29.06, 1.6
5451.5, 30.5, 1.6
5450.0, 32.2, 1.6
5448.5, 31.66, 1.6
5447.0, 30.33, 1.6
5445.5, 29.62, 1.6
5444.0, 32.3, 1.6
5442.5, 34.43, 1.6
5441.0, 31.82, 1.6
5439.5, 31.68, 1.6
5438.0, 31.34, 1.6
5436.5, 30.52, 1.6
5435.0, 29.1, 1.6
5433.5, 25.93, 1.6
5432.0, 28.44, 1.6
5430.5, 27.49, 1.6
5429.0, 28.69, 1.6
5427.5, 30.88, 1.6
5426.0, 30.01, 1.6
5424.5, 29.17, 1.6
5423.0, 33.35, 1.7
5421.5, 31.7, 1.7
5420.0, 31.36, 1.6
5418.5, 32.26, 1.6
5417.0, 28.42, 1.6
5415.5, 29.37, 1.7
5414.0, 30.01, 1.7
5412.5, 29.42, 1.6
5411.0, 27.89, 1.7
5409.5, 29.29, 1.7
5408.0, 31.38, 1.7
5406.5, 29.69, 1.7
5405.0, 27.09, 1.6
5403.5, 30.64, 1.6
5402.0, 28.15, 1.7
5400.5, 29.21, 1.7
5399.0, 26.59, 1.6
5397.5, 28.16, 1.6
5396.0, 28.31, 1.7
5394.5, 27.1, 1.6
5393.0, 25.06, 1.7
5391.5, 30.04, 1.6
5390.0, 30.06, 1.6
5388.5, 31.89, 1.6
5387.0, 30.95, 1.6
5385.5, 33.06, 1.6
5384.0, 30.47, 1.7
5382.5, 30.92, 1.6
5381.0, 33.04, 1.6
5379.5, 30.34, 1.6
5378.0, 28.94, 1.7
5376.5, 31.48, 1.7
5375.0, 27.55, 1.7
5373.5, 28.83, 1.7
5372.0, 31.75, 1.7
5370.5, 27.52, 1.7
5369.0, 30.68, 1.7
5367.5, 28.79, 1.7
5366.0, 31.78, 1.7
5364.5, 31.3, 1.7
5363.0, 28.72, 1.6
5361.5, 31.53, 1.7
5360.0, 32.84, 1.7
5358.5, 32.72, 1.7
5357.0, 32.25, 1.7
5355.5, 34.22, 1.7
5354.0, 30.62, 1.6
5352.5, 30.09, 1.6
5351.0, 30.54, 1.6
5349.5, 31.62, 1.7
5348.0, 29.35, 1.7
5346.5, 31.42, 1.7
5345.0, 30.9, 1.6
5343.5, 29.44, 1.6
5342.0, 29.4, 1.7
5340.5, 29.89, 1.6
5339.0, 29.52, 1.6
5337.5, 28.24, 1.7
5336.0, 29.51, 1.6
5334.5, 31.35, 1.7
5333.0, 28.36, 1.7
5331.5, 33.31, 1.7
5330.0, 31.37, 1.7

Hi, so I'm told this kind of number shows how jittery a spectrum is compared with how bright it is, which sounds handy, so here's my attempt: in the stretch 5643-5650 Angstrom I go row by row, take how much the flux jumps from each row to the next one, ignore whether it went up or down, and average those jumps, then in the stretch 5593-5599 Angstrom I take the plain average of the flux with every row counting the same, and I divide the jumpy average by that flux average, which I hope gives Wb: 0.063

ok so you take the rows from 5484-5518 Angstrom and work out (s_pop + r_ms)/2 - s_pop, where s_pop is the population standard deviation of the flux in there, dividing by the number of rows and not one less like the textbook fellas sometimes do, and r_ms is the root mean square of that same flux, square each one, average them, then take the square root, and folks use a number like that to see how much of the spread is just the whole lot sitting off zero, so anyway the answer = 14.1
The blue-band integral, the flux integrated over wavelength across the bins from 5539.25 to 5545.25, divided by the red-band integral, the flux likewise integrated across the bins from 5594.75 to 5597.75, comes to 2.1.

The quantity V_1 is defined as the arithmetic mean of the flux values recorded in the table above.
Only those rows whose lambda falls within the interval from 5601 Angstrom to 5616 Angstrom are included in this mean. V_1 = 31.1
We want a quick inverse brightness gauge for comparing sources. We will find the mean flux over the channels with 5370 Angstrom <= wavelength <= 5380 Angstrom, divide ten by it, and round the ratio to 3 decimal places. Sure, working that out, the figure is 0.339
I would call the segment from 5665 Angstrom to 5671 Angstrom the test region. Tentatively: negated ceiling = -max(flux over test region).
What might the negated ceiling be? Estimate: -32.0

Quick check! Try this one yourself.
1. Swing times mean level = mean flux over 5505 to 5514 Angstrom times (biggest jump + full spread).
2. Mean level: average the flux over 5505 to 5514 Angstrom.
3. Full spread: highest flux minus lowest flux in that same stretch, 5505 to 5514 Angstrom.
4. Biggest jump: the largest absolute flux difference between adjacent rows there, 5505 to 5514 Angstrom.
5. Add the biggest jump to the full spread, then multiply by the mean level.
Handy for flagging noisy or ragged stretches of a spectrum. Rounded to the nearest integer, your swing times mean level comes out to 154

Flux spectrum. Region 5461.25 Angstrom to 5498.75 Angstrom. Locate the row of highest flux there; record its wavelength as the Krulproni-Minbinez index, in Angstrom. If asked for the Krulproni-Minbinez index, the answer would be 5475.5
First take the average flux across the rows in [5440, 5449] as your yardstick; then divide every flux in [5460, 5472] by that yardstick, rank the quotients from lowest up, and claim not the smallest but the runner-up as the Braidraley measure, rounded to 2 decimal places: 0.91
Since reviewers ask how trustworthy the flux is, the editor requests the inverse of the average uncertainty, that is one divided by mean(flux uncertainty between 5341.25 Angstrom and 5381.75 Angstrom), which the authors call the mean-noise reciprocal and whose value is 0.599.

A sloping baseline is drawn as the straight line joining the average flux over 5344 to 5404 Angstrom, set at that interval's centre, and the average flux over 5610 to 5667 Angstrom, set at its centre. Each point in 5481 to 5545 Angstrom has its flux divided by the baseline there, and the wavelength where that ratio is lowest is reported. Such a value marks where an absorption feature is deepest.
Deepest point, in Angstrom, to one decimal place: 5510.0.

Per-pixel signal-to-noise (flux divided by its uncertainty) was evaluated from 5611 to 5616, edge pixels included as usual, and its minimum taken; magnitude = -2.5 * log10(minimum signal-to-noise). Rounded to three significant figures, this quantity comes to -3.24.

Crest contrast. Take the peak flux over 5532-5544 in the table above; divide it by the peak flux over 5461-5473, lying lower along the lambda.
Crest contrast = 1.05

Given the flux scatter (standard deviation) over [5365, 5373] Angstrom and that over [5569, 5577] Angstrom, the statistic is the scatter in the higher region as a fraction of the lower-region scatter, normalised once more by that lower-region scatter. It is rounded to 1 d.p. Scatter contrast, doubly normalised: 0.4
